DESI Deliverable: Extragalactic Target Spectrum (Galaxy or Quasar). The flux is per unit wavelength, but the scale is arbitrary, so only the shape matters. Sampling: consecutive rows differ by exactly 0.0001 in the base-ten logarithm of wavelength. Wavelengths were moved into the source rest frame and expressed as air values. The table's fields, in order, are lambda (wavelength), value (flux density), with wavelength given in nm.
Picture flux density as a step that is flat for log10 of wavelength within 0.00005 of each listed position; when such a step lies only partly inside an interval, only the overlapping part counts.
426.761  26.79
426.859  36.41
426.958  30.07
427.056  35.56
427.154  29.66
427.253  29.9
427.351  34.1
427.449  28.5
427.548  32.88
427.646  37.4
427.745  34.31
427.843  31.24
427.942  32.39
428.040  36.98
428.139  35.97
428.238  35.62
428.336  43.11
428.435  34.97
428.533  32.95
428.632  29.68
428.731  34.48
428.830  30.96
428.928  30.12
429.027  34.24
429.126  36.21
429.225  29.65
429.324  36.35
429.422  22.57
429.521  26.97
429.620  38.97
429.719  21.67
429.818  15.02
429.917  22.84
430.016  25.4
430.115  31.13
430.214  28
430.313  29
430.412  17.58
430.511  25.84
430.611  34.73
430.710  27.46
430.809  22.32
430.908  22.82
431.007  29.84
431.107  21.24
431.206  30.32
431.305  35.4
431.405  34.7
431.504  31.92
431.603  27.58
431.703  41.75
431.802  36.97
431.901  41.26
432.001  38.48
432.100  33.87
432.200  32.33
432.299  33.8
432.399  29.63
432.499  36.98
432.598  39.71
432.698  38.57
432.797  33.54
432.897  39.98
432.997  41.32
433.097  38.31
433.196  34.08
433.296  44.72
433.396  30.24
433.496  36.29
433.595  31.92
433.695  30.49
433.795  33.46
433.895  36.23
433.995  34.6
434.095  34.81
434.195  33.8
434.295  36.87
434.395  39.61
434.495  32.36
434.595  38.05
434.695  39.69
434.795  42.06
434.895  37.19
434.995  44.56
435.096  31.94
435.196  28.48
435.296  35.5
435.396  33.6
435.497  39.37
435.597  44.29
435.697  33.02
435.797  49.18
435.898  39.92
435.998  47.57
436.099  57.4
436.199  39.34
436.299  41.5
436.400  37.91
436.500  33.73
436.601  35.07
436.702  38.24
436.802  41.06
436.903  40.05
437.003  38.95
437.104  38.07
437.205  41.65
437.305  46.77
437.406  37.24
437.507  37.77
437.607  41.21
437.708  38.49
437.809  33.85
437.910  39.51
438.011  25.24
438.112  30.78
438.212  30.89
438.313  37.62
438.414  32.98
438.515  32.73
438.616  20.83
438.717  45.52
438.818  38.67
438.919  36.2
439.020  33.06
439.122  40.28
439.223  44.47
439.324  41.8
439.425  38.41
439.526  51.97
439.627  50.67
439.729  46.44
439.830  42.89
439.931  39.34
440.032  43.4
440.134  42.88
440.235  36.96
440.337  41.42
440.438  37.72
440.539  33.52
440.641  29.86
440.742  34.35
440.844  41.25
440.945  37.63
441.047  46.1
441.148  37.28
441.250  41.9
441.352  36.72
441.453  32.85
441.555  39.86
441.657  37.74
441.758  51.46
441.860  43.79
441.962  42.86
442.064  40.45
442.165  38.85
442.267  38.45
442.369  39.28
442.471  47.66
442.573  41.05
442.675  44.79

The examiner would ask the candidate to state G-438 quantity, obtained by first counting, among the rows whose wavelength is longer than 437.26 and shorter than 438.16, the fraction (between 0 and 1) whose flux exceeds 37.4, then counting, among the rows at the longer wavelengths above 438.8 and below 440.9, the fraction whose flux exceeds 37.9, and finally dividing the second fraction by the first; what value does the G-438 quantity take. 1.2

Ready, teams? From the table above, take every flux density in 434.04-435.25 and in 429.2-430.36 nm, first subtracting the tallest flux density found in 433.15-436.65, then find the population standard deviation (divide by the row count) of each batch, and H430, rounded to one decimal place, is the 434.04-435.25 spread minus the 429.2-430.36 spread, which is -1.9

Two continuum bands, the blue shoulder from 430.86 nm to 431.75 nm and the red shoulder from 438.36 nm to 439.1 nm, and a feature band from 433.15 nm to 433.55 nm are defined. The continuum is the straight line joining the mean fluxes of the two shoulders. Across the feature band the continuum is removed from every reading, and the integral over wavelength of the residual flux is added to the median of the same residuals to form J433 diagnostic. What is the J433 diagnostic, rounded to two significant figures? 5.4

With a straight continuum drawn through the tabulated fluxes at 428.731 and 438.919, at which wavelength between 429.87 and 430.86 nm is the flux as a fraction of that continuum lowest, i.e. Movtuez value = 430.412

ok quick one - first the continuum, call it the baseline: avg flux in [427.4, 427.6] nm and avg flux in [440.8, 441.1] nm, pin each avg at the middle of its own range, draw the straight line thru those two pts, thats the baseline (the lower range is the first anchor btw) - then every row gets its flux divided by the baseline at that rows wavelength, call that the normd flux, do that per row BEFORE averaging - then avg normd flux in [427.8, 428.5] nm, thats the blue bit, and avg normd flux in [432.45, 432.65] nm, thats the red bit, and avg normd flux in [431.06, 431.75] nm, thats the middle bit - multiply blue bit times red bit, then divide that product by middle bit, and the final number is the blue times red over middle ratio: 1.34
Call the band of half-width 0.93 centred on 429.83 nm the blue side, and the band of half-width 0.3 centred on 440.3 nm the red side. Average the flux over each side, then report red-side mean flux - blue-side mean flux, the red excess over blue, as 11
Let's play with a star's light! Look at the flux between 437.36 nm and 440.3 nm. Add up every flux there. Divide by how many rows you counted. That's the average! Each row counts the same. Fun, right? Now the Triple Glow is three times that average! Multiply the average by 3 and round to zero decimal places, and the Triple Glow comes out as 115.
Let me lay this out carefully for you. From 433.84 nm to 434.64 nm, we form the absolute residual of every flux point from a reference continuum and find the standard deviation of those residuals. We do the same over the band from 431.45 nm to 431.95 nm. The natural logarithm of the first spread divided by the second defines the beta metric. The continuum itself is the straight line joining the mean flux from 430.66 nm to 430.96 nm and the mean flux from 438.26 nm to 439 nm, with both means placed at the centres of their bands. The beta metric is -0.9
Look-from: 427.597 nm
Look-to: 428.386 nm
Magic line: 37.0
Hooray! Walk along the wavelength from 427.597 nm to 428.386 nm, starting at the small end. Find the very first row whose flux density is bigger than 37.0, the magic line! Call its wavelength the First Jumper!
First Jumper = 427.646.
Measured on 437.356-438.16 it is 437.406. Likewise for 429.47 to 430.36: 429.620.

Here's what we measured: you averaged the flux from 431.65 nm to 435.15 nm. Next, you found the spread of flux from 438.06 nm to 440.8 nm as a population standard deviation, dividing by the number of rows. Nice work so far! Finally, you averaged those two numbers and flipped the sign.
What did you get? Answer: -21.6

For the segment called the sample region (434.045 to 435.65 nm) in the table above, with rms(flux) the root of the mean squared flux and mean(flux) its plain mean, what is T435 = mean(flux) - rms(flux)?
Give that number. -0.26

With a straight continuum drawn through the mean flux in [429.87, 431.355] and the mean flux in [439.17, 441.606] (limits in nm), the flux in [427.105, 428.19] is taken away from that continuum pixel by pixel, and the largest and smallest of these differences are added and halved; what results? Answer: -10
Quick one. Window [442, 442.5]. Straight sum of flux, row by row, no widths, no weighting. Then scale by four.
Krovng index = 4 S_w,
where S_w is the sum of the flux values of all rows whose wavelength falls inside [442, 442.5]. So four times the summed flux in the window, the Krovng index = 819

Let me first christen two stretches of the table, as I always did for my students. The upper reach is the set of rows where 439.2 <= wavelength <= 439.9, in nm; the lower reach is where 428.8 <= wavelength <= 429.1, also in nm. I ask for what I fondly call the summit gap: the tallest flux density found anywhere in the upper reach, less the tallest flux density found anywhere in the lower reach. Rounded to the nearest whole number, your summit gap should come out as 18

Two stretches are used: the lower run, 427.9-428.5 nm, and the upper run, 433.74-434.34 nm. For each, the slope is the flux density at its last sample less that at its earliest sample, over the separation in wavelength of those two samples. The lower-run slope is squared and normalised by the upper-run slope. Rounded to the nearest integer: 4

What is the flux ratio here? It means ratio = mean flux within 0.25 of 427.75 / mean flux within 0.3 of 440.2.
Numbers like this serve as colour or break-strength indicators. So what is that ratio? 0.84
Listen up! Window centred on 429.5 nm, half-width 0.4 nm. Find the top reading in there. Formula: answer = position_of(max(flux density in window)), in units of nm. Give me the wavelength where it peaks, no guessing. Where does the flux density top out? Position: 429.620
